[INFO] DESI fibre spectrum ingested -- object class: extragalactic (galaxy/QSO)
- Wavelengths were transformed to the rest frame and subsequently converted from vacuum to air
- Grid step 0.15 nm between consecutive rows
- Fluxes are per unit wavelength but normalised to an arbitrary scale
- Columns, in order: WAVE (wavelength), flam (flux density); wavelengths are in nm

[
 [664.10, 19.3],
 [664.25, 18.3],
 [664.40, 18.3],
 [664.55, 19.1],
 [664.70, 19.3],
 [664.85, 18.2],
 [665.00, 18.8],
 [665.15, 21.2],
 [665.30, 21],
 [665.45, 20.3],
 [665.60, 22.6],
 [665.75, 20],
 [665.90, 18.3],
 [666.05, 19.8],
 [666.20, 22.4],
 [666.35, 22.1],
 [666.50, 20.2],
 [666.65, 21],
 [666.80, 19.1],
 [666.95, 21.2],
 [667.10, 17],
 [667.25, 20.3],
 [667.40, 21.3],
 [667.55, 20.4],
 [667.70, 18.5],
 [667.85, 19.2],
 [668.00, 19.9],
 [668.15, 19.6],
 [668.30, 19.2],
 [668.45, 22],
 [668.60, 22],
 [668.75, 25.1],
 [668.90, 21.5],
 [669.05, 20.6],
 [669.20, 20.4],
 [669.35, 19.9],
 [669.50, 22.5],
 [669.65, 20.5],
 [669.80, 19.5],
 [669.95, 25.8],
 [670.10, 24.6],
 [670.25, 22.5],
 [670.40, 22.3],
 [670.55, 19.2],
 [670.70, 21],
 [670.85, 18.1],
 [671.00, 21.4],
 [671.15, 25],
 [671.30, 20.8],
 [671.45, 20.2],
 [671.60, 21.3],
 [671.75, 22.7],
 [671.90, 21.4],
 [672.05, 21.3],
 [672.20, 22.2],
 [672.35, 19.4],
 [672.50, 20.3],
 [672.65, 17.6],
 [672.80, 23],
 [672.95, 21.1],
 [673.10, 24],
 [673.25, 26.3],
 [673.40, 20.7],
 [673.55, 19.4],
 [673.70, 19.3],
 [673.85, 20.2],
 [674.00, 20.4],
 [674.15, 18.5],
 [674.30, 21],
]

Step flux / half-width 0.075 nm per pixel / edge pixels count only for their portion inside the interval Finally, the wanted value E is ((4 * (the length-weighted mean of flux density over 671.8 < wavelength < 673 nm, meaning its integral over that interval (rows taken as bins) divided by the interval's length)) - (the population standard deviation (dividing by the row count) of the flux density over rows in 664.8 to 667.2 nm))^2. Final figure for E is 6679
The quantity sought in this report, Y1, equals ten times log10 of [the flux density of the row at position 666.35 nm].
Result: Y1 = 13.4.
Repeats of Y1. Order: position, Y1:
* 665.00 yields 12.7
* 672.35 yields 12.9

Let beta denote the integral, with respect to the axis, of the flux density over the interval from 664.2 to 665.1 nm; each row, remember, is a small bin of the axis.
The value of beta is 16.9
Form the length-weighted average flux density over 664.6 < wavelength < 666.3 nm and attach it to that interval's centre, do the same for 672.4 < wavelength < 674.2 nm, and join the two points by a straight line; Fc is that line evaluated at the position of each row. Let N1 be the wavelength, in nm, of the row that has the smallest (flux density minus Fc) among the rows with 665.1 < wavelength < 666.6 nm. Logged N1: 665.90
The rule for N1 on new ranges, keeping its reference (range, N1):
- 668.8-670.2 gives 669.80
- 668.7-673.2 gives 672.65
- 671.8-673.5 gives 672.65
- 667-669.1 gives 667.10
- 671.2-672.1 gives 671.45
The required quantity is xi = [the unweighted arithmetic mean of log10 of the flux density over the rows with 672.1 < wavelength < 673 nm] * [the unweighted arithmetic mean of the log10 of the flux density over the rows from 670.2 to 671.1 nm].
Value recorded 1.726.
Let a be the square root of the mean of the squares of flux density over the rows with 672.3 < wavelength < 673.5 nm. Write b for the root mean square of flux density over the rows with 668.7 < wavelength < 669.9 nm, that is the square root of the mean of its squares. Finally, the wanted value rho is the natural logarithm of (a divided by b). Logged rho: 0.018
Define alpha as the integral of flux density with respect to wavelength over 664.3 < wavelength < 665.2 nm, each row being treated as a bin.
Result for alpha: 17.2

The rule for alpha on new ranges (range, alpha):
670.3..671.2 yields 19.0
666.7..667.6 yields 17.9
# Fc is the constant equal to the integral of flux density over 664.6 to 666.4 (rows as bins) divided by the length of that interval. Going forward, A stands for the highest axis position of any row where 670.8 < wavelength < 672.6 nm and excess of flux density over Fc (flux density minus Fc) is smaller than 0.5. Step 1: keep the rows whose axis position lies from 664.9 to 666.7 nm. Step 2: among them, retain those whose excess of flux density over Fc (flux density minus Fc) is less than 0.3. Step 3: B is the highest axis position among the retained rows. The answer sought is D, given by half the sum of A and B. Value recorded 669.50 nm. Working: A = 672.50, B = 666.50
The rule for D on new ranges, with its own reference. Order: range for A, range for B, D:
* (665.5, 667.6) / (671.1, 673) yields 670.10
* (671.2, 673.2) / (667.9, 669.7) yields 671.15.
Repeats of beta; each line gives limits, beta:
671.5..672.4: 19.3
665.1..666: 18.5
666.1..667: 18.9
